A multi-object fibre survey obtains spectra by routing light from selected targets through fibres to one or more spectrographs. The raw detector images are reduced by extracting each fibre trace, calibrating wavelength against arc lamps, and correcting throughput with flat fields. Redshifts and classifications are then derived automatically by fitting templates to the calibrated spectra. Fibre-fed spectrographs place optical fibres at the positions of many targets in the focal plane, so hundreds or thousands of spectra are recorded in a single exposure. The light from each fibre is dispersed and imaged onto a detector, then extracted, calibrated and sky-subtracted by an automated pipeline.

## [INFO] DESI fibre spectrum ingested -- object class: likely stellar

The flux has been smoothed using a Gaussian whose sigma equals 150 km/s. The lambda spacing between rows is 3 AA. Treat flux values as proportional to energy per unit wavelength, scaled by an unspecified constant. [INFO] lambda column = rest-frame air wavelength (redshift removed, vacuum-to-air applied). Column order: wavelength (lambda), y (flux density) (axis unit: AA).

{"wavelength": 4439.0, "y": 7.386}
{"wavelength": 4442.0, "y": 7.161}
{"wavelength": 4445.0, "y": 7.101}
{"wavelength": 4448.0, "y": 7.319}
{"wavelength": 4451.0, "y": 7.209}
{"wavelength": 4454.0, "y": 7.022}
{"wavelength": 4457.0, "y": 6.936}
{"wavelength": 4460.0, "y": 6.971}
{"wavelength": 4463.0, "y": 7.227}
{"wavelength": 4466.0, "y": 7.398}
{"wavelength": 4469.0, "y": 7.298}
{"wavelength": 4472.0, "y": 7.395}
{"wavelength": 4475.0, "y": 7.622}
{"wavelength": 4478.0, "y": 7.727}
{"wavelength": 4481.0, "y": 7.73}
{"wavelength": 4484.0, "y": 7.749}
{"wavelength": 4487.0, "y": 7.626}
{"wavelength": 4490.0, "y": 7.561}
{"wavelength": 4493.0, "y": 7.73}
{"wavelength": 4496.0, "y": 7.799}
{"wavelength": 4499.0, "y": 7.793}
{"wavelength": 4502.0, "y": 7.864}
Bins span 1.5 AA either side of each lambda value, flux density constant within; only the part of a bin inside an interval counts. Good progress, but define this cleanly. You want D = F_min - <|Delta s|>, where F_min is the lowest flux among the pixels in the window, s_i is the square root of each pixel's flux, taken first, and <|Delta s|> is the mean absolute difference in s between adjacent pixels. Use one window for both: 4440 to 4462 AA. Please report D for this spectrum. 6.91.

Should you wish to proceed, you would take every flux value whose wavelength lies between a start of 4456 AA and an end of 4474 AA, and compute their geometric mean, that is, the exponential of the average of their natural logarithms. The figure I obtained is 7.20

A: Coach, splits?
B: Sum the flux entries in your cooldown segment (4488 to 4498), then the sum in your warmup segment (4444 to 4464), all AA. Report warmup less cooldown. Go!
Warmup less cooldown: 27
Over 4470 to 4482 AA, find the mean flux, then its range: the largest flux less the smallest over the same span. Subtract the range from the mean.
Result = 7.3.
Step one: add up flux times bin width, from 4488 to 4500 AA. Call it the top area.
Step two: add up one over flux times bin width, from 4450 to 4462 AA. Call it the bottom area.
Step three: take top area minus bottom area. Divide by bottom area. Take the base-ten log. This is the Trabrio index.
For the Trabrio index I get 1.73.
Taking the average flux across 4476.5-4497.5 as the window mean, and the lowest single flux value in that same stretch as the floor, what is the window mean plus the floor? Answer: 15.3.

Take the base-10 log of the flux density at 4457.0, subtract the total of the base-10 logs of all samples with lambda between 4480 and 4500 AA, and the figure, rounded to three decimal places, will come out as -5.369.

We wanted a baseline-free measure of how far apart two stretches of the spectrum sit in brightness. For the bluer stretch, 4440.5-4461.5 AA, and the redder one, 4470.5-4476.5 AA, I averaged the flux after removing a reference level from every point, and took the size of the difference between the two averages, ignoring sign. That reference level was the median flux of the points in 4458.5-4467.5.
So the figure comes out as 0.41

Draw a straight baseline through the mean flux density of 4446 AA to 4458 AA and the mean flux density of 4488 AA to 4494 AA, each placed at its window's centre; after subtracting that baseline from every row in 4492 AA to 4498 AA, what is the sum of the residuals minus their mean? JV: 0.08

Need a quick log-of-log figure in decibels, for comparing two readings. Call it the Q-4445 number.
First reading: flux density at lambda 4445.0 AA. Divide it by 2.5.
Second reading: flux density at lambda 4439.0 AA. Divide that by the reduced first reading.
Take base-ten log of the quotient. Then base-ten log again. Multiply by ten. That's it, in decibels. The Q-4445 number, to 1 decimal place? -3.8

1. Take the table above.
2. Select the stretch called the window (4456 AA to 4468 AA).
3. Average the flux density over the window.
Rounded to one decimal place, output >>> 7.1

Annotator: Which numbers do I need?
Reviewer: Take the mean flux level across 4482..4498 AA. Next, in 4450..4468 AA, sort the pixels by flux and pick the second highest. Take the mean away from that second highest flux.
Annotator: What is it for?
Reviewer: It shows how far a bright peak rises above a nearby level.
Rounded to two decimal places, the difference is -0.47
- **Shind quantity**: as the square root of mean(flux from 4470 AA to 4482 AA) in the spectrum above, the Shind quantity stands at 2.76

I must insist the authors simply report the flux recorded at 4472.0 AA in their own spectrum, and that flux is 7.395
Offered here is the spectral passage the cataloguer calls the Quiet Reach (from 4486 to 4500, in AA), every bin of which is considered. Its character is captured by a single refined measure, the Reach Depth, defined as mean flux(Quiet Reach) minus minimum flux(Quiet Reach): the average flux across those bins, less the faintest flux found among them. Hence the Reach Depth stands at 0.14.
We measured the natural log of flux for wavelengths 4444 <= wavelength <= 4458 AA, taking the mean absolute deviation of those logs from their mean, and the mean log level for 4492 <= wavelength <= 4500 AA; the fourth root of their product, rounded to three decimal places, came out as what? 0.428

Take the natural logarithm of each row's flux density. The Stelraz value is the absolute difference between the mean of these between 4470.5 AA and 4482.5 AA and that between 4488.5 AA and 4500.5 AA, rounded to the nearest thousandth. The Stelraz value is 0.013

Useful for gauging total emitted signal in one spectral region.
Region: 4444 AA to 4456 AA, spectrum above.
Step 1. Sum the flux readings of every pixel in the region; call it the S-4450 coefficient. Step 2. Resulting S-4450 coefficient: 28.7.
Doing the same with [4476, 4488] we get 30.8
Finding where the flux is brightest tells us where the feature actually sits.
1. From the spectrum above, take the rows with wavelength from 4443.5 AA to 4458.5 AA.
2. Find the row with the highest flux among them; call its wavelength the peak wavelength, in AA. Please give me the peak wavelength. 4448.0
